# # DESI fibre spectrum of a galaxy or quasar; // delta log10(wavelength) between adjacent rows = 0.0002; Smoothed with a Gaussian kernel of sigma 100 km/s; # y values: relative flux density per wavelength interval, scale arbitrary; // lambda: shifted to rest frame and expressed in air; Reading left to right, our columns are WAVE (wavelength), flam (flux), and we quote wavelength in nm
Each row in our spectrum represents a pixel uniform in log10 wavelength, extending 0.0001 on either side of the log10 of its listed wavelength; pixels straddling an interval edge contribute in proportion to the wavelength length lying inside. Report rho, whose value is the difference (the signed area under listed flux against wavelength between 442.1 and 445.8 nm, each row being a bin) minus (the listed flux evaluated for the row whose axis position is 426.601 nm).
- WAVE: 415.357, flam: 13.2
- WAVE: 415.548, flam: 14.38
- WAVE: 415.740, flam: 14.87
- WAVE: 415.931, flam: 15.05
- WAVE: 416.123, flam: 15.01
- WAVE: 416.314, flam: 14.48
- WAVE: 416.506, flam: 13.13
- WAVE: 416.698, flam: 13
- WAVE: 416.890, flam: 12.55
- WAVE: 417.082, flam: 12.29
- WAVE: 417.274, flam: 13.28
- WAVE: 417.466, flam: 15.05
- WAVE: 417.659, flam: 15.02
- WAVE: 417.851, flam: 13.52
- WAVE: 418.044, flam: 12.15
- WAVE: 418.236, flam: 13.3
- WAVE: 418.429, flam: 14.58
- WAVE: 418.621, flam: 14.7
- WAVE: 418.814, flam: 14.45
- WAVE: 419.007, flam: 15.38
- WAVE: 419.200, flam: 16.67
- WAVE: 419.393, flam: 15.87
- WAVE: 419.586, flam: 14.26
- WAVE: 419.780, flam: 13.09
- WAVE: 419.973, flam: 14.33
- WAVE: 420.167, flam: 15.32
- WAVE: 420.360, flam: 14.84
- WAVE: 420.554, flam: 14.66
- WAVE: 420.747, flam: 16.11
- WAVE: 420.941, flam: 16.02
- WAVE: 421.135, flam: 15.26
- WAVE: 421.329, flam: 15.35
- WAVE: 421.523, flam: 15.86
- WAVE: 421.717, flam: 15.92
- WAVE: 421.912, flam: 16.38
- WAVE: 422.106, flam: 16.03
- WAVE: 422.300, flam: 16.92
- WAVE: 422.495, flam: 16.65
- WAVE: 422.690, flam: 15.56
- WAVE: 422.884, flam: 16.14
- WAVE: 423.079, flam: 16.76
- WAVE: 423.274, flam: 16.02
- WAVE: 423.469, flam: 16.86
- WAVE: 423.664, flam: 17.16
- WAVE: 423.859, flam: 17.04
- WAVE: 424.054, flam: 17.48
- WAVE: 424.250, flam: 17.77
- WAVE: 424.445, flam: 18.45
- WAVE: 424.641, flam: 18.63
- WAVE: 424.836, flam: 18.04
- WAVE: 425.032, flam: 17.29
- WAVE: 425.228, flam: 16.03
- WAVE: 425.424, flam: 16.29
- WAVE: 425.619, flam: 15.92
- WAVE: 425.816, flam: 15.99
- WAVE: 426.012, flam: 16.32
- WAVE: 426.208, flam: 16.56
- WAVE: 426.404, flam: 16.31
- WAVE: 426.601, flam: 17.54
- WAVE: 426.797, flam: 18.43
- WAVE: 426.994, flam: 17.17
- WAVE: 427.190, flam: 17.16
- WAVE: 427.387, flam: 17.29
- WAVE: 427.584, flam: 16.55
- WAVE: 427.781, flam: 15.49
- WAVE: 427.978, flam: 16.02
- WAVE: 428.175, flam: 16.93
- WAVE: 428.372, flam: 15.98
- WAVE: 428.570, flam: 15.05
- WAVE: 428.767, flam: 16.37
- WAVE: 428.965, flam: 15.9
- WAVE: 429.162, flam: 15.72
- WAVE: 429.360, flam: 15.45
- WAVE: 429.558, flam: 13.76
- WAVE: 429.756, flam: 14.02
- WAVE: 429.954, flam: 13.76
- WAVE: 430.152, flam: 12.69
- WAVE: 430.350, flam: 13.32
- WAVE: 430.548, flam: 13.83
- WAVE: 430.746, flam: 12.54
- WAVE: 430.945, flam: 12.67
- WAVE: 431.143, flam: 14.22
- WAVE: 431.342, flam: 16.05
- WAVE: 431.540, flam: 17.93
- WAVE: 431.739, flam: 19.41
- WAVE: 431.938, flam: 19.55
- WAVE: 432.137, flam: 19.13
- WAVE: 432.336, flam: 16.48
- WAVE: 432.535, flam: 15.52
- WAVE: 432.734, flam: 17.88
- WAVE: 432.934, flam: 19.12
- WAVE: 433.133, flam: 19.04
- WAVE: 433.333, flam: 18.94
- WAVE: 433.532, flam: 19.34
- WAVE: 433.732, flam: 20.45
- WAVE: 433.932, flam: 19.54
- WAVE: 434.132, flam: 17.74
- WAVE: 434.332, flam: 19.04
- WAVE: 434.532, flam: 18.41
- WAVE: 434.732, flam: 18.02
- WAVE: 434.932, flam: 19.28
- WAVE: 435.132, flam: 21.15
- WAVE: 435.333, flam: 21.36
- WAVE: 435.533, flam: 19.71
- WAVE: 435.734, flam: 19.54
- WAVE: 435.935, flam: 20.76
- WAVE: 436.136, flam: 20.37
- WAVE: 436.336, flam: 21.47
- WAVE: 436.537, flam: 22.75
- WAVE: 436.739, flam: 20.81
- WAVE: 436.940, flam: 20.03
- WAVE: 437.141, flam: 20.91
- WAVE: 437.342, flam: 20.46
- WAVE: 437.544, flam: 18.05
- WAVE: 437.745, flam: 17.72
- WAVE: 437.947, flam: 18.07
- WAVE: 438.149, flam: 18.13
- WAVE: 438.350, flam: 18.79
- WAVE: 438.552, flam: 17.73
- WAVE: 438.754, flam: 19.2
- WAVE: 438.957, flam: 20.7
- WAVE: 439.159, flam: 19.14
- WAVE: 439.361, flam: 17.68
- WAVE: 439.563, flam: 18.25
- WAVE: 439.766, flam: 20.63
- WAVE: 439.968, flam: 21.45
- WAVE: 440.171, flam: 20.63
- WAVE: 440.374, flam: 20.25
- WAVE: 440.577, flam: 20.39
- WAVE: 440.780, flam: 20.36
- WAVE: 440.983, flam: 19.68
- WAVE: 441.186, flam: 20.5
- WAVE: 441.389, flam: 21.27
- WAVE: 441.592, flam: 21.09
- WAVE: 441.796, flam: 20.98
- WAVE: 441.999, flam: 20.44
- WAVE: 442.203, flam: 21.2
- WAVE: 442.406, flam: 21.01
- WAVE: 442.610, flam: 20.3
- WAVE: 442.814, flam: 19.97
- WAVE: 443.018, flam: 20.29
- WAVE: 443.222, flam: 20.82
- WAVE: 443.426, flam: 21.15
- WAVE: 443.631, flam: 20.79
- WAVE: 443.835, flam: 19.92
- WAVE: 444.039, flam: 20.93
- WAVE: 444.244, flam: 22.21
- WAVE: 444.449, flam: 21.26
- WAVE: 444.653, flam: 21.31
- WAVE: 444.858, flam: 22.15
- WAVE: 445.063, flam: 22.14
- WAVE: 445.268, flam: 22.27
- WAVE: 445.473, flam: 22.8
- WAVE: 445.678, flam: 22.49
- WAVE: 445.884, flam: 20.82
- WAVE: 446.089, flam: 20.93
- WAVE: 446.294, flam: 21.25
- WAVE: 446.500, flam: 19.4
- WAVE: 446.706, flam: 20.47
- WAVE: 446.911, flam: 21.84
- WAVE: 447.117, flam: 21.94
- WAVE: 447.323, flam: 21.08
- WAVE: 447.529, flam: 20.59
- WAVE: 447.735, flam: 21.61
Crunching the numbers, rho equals 61.2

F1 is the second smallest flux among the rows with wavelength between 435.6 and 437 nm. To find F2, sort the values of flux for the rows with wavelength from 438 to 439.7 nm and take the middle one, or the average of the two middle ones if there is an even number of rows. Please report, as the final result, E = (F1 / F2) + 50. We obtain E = 51.1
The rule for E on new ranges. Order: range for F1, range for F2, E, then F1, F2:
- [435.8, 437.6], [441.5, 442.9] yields 51.0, 20.03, 21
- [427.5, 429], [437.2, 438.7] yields 50.9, 15.49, 18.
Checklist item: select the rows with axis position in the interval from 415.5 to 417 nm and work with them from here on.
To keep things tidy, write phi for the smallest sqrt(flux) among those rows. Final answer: 3.5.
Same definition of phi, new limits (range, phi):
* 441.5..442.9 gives 4.5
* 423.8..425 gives 4.1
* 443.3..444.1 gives 4.5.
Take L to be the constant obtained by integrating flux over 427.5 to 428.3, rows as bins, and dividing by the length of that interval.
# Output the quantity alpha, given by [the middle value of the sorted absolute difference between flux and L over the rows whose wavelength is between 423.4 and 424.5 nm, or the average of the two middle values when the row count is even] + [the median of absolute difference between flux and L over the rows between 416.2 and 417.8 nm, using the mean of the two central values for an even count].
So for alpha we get 4.1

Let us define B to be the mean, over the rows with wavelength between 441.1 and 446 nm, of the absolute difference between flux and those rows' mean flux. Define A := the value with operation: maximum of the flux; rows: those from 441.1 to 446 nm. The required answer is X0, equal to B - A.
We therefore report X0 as -22.2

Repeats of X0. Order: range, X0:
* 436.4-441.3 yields -21.6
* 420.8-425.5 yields -17.9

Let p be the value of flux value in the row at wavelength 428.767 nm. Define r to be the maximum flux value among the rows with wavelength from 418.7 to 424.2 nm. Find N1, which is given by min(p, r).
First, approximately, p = 16.37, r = 17.48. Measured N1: 16.4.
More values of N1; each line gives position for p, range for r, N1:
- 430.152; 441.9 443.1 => 12.7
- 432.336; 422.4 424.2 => 16.5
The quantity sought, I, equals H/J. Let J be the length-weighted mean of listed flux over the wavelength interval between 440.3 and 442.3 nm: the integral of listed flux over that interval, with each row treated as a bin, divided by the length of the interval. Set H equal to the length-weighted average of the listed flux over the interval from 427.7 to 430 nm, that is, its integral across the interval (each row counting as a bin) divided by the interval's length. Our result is 0.75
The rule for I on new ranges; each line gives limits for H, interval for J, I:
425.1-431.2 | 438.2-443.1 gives 0.77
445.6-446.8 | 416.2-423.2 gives 1.40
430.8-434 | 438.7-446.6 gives 0.86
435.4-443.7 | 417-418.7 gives 1.46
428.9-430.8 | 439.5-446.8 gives 0.68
